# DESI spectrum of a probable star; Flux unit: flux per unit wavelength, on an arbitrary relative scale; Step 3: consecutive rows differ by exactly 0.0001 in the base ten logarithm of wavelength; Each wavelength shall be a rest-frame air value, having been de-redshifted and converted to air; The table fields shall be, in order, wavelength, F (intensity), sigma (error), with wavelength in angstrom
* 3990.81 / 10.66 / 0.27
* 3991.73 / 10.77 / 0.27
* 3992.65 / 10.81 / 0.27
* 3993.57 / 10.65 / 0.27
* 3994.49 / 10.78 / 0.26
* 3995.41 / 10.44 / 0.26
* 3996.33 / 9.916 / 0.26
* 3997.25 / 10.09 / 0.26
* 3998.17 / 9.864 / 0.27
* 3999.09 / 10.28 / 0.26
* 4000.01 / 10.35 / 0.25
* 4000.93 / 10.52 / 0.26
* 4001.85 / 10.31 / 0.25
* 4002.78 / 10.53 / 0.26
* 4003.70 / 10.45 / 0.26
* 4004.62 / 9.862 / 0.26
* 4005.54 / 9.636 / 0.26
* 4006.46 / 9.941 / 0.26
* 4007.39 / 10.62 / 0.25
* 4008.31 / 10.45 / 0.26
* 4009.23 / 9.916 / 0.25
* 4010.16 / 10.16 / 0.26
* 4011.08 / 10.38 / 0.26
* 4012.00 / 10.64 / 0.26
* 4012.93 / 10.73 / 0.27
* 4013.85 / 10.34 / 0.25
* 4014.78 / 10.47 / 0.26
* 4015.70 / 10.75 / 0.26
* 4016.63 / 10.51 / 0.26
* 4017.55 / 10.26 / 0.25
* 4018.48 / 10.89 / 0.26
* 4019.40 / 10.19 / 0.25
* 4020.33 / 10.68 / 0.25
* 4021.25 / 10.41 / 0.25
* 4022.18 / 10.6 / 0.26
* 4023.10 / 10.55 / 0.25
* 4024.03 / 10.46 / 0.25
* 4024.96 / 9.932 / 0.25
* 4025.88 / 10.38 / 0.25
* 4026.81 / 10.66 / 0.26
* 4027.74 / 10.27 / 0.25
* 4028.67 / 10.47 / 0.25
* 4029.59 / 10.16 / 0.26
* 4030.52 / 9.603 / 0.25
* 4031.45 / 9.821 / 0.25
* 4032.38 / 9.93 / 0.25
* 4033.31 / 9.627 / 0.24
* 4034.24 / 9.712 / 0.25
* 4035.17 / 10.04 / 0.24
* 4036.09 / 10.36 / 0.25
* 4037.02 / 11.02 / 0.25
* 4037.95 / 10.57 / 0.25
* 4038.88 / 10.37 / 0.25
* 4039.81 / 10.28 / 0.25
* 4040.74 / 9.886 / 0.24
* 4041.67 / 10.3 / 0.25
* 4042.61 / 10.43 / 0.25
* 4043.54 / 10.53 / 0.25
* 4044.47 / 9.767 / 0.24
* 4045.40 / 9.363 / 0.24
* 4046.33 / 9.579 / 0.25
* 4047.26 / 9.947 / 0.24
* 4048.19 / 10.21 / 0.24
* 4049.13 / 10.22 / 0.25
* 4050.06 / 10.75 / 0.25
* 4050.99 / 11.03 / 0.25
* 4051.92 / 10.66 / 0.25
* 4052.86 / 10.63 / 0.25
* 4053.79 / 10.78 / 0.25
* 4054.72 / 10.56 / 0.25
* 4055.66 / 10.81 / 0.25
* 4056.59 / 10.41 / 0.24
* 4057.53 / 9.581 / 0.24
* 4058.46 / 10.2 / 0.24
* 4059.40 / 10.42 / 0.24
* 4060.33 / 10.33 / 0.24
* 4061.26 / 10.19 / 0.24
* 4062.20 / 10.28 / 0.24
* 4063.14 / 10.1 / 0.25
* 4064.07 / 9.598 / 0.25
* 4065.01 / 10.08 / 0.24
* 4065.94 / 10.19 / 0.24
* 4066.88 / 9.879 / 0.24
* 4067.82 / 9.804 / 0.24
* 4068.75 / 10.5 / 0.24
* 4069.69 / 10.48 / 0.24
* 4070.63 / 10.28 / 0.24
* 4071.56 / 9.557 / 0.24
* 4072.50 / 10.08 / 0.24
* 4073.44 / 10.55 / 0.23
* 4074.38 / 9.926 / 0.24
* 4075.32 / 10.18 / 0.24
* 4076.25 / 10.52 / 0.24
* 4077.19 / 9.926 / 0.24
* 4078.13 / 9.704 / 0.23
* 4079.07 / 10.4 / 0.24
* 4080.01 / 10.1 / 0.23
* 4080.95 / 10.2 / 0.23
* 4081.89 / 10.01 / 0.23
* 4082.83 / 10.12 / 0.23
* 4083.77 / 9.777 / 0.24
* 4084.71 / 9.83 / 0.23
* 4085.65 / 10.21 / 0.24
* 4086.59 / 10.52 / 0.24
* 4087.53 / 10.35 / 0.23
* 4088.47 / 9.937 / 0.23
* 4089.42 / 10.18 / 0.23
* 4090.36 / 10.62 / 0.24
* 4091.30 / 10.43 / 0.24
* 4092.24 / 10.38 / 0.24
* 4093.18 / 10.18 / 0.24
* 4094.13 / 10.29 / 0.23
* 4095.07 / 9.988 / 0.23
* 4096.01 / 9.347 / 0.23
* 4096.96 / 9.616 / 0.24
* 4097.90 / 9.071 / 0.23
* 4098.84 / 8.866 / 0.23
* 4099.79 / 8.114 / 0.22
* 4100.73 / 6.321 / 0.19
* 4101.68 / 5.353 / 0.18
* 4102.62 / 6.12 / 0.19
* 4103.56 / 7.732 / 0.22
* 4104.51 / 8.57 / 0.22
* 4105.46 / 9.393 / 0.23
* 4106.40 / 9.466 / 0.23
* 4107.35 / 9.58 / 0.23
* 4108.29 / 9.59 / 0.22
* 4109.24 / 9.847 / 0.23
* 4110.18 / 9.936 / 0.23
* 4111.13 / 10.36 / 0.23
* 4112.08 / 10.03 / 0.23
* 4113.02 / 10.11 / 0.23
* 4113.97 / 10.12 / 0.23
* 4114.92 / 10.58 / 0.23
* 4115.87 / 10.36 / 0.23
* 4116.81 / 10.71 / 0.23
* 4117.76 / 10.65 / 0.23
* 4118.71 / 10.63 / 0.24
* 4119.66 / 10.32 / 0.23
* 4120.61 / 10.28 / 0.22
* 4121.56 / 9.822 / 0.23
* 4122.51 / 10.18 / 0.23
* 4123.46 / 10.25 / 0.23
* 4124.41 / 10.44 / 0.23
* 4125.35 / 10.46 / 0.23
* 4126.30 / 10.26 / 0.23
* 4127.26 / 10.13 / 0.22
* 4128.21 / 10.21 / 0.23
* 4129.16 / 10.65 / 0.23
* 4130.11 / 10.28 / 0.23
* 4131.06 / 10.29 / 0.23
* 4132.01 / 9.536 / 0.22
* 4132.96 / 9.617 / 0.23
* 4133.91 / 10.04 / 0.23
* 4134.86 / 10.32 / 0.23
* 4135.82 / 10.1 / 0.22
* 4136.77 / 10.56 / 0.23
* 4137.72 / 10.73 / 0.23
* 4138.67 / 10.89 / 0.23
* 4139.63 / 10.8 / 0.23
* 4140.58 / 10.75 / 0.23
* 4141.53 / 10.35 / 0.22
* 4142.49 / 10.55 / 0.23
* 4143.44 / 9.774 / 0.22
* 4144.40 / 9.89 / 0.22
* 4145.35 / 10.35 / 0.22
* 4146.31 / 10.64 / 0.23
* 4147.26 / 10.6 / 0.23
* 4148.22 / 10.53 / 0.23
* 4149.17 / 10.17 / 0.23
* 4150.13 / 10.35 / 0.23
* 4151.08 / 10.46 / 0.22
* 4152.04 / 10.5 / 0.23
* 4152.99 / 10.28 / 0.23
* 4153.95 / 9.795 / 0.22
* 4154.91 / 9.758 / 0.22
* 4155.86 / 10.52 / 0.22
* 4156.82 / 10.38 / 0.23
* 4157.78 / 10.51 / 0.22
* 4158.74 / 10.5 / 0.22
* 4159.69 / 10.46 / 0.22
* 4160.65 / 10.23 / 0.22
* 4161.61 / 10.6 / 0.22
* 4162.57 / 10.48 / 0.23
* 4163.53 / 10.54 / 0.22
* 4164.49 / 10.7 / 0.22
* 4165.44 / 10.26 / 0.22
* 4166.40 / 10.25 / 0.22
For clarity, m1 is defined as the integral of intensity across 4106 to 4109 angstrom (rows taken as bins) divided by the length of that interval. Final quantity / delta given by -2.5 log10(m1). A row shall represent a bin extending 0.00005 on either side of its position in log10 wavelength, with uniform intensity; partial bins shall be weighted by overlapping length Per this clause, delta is -2.45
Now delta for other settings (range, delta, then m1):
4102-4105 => -2.17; 7.4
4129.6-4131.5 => -2.53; 10.3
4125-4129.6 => -2.53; 10.3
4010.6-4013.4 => -2.56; 10.6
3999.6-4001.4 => -2.55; 10.5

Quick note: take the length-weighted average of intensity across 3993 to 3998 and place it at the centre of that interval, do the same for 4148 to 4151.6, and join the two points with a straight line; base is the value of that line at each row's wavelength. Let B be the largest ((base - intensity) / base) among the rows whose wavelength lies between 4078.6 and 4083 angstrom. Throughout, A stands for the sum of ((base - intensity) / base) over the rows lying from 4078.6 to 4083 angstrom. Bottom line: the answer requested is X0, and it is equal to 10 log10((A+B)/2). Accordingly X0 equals -12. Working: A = 0.10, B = 0.034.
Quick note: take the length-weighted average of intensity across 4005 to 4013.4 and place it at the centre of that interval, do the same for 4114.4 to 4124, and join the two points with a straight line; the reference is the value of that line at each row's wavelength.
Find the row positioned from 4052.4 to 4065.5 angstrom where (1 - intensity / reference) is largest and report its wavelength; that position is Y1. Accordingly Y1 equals 4057.53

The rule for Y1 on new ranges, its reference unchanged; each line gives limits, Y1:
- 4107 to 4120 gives 4107.35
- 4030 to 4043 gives 4030.52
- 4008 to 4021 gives 4009.23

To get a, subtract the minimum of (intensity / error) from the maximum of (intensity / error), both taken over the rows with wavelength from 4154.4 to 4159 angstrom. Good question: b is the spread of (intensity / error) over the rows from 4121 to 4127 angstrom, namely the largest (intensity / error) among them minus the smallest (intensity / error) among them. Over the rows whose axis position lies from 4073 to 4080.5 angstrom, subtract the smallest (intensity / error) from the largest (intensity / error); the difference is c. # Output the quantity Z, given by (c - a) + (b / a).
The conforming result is 2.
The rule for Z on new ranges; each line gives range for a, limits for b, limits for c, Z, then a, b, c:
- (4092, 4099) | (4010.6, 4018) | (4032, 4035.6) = -3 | 6.2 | 1.6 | 3.0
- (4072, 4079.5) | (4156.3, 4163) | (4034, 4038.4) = 1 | 4.5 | 3.1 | 5.2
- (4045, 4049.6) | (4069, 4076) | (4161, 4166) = 0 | 4.2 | 6.0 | 3.1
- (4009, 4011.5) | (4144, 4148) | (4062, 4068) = 6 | 0.8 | 2.1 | 4.4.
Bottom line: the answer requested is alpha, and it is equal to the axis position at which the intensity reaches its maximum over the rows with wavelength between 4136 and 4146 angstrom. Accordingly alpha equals 4138.67 angstrom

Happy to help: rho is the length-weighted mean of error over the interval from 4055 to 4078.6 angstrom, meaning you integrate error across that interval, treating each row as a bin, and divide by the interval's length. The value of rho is 0.240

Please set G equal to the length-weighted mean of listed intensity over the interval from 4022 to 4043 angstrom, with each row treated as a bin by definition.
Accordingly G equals 10.2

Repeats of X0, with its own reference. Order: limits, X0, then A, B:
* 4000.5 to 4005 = -15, 0.01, 0.048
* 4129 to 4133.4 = -10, 0.14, 0.081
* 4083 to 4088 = -11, 0.11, 0.057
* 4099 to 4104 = 0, 1.76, 0.484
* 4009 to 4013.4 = -17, 0.00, 0.043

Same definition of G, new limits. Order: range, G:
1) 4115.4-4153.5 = 10.3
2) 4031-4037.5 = 10.1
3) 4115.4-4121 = 10.5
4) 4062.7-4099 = 10.1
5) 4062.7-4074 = 10.1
